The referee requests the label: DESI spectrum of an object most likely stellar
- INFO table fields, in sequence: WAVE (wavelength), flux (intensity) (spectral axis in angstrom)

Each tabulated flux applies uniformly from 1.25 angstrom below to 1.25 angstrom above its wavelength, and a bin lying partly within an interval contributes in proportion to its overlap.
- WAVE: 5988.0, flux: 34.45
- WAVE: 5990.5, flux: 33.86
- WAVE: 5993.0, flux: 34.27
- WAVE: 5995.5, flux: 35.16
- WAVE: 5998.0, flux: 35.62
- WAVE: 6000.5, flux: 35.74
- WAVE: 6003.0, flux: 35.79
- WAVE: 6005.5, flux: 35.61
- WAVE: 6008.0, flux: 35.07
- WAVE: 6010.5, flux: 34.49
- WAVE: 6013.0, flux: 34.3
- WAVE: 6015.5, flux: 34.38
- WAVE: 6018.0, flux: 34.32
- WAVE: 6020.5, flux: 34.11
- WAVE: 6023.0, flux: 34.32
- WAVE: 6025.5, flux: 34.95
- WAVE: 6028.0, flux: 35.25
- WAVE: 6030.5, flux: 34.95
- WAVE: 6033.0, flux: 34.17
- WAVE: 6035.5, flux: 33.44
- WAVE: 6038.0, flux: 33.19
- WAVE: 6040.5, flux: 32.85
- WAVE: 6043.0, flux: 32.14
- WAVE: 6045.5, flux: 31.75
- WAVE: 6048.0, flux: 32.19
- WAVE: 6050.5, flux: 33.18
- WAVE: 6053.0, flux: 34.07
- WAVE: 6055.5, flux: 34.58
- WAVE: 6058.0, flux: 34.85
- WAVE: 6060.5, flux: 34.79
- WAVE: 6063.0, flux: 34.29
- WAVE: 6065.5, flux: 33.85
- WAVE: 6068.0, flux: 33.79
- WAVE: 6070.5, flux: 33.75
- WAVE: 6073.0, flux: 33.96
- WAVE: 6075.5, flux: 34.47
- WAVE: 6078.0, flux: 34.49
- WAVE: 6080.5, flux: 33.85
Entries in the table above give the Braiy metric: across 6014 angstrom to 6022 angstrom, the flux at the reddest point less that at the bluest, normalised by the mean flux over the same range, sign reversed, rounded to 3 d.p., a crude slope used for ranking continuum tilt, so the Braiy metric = 0.008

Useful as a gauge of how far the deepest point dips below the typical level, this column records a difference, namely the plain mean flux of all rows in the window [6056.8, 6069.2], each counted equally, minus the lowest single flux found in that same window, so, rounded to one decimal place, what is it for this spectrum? 0.5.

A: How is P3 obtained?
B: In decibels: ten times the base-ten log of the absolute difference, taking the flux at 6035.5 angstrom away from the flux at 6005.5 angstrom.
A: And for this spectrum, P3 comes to 3.4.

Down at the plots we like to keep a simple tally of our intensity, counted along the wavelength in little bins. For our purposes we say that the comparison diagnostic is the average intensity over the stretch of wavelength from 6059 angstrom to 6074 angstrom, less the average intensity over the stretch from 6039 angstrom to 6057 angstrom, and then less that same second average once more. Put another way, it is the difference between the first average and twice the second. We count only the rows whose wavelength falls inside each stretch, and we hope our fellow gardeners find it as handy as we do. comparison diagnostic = -31.9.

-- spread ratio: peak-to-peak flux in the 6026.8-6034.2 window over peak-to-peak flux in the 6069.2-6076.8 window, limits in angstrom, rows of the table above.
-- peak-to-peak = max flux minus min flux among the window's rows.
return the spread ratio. 1.5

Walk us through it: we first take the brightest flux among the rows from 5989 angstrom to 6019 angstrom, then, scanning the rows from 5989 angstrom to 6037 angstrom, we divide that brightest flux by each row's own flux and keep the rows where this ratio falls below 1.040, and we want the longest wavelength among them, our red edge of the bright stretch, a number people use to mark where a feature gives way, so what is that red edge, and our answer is 6030.5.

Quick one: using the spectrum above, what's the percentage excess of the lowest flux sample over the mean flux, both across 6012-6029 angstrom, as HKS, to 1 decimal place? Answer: -1.2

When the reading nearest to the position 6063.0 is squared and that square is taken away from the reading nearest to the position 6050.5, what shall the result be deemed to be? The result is -1143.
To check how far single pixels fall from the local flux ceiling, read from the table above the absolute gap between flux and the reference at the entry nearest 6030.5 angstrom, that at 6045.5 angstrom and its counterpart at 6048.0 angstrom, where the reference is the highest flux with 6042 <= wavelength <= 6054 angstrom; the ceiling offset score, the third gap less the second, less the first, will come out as -1.3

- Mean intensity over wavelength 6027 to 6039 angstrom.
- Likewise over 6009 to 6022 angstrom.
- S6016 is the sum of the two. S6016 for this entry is 68.5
